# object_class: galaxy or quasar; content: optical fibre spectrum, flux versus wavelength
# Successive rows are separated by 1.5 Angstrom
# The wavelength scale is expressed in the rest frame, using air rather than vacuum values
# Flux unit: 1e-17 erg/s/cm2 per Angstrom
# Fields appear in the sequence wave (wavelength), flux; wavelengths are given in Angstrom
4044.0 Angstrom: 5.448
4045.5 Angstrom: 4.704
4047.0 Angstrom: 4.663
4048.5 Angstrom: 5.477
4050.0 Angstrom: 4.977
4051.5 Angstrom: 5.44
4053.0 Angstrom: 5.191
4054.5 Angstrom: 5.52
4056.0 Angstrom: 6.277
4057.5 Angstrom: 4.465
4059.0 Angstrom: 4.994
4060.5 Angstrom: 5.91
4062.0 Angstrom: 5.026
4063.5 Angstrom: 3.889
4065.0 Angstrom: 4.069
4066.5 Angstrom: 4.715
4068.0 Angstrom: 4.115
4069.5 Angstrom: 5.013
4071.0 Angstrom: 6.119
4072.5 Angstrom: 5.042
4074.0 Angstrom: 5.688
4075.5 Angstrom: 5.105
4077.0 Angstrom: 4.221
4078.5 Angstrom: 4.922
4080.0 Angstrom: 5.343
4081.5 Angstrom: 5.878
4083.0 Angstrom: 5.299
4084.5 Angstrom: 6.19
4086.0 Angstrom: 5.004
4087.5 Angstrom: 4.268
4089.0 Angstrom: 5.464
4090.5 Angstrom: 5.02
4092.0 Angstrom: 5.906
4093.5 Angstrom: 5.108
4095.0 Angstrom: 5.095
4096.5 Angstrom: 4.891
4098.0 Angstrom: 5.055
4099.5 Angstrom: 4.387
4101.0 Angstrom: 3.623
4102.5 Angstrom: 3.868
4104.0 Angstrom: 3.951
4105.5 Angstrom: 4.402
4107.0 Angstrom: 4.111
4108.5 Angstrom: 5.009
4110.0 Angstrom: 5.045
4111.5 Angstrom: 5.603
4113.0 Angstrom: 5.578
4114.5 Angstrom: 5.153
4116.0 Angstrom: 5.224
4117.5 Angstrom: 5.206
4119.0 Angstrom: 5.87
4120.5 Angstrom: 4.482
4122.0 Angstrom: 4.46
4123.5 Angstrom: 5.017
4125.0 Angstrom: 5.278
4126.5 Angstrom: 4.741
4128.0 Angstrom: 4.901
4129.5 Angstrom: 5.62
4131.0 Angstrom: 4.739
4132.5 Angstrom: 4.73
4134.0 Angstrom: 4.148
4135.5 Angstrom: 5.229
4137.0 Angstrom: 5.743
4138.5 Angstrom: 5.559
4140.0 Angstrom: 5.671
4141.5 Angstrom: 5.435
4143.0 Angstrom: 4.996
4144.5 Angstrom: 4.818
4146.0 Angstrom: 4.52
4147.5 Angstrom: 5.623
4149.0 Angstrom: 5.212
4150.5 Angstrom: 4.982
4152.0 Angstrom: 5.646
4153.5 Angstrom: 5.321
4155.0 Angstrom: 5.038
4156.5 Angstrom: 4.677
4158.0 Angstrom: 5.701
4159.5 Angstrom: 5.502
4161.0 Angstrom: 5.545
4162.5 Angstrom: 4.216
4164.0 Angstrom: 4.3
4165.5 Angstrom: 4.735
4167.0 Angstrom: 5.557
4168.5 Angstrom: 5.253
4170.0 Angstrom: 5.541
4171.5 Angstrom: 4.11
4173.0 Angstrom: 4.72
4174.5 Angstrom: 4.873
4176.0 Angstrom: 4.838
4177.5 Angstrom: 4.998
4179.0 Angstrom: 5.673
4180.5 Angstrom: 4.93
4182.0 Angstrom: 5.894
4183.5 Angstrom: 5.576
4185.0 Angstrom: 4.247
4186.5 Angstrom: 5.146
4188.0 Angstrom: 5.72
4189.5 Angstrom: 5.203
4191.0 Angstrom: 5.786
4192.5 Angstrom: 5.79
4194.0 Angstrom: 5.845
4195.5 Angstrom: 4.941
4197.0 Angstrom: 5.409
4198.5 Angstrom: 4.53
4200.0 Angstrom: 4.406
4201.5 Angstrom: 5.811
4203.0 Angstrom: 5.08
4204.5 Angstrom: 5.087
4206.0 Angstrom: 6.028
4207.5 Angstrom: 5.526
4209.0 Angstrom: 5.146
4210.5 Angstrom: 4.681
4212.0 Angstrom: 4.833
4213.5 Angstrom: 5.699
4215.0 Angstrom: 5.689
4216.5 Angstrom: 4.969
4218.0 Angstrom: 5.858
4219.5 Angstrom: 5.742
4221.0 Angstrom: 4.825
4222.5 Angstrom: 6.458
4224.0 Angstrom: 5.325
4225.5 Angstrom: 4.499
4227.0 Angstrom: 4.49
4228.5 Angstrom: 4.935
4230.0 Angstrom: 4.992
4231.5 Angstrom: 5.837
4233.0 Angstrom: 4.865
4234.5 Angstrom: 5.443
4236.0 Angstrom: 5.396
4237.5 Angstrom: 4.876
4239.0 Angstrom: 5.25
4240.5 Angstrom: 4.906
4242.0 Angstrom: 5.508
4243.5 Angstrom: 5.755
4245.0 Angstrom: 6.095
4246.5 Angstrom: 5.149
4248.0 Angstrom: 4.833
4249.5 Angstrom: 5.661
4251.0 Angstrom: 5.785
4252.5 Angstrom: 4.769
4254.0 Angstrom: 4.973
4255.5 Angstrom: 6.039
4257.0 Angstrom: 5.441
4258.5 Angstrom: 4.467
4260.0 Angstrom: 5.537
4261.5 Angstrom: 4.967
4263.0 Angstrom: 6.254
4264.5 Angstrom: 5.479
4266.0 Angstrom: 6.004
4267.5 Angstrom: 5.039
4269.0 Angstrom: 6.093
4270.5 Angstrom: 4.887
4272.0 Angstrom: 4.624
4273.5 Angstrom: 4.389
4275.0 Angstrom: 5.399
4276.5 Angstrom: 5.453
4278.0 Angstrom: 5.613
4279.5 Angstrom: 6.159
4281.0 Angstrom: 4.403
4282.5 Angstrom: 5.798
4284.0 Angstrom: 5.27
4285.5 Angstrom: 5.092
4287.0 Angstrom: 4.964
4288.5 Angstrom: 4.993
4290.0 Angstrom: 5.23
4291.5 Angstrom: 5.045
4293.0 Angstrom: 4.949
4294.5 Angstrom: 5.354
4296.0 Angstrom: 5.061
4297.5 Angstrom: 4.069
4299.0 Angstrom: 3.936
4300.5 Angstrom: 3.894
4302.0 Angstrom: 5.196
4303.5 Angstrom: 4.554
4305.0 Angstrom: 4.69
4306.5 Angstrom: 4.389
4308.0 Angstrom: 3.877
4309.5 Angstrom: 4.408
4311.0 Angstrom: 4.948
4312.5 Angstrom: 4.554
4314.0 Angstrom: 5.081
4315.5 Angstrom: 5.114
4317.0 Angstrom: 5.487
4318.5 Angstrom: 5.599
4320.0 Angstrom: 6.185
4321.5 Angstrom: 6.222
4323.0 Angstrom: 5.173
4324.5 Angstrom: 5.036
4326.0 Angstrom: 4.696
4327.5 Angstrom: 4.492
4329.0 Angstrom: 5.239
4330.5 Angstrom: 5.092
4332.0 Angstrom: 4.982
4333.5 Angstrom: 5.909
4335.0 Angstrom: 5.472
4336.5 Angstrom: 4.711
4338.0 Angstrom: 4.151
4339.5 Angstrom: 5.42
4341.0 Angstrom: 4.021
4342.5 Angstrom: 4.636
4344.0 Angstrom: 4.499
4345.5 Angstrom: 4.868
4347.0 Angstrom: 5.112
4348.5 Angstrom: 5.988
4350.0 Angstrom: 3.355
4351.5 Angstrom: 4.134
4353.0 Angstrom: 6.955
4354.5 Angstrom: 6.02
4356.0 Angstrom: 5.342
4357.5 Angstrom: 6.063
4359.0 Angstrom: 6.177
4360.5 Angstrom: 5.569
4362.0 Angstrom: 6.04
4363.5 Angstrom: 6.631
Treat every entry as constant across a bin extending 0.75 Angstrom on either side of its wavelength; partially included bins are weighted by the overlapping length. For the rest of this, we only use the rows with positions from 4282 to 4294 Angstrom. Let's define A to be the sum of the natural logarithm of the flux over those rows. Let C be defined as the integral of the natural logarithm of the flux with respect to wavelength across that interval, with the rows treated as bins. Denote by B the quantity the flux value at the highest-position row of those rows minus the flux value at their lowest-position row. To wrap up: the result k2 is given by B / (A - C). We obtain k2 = 0.13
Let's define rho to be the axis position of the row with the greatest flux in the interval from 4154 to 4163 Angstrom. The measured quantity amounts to 4158.0 Angstrom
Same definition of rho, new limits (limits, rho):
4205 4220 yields 4206.0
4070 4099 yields 4084.5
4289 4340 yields 4321.5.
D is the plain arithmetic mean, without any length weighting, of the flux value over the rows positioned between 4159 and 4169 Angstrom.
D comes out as 5.02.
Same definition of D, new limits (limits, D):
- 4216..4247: 5.29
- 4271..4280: 5.27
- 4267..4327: 5.02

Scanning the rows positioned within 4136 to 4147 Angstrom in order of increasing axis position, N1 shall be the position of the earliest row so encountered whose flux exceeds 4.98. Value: 4137.0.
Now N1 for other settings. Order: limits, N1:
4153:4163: 4153.5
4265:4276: 4266.0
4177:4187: 4177.5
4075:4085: 4075.5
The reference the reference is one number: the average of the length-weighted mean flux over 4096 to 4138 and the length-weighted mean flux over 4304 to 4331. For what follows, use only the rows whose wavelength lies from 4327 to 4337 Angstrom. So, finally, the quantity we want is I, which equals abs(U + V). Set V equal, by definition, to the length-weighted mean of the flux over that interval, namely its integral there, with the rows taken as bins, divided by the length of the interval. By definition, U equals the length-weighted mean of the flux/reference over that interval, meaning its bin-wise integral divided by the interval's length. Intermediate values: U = 1.04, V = 5.15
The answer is 6.20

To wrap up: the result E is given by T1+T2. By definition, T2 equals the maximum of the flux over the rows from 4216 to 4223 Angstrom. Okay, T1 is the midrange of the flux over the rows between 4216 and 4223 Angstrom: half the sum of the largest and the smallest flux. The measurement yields 12.1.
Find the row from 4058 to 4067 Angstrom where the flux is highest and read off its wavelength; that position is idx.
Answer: 4060.5 Angstrom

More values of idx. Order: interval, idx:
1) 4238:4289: 4263.0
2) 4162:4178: 4167.0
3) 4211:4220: 4218.0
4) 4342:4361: 4353.0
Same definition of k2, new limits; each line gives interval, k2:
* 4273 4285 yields -0.13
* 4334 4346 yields 0.10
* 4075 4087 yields 0.02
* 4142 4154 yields -0.05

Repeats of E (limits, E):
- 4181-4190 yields 11.0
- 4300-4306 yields 9.7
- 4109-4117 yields 10.9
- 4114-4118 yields 10.4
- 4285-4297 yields 10.5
